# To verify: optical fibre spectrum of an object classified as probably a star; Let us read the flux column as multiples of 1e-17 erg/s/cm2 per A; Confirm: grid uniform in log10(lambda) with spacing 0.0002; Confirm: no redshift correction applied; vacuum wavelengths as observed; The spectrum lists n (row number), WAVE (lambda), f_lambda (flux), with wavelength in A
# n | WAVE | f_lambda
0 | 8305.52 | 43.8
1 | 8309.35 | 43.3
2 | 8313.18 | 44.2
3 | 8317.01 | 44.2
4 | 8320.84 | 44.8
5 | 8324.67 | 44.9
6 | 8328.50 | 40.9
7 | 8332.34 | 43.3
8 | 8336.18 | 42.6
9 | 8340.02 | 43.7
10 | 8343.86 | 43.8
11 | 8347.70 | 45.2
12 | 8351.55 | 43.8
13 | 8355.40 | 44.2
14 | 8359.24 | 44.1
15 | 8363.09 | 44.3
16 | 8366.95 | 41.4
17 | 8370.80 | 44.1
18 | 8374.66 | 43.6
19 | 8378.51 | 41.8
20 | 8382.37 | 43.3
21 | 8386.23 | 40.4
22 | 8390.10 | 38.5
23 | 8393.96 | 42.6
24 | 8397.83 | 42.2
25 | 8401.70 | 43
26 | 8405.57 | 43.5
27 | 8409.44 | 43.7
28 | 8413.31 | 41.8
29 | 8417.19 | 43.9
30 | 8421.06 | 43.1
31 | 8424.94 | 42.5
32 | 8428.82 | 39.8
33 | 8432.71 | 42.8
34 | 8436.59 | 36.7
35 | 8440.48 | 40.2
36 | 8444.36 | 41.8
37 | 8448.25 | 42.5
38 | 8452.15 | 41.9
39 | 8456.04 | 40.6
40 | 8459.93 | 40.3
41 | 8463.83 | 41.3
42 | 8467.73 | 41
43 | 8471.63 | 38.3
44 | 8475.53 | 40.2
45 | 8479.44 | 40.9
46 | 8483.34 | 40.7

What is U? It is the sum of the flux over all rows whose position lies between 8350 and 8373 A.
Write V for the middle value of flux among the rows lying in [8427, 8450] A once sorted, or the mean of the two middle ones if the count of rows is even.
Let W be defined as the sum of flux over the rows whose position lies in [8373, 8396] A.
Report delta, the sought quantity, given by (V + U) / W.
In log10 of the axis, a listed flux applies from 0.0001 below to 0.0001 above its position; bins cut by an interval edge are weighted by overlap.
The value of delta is 1.21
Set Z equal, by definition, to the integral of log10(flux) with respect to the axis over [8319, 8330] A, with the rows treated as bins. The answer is 18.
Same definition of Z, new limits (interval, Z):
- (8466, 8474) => 13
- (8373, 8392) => 31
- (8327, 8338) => 18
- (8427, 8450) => 37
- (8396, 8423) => 44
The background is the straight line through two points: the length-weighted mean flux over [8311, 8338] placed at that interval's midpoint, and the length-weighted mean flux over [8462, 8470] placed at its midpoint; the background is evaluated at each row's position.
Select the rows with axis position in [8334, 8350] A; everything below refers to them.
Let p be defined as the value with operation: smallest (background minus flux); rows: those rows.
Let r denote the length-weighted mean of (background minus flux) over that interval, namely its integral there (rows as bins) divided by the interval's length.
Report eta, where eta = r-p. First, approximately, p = -2.06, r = -0.6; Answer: 1.5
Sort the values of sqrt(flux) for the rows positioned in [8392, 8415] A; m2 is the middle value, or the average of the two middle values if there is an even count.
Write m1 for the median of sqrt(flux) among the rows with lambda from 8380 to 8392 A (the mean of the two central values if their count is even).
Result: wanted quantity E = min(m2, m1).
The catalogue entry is 6.36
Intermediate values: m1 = 6.36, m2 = 6.54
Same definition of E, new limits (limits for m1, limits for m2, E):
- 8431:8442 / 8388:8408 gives 6.34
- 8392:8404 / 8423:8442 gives 6.34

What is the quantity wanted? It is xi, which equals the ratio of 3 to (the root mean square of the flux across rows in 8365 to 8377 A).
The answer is 0.070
